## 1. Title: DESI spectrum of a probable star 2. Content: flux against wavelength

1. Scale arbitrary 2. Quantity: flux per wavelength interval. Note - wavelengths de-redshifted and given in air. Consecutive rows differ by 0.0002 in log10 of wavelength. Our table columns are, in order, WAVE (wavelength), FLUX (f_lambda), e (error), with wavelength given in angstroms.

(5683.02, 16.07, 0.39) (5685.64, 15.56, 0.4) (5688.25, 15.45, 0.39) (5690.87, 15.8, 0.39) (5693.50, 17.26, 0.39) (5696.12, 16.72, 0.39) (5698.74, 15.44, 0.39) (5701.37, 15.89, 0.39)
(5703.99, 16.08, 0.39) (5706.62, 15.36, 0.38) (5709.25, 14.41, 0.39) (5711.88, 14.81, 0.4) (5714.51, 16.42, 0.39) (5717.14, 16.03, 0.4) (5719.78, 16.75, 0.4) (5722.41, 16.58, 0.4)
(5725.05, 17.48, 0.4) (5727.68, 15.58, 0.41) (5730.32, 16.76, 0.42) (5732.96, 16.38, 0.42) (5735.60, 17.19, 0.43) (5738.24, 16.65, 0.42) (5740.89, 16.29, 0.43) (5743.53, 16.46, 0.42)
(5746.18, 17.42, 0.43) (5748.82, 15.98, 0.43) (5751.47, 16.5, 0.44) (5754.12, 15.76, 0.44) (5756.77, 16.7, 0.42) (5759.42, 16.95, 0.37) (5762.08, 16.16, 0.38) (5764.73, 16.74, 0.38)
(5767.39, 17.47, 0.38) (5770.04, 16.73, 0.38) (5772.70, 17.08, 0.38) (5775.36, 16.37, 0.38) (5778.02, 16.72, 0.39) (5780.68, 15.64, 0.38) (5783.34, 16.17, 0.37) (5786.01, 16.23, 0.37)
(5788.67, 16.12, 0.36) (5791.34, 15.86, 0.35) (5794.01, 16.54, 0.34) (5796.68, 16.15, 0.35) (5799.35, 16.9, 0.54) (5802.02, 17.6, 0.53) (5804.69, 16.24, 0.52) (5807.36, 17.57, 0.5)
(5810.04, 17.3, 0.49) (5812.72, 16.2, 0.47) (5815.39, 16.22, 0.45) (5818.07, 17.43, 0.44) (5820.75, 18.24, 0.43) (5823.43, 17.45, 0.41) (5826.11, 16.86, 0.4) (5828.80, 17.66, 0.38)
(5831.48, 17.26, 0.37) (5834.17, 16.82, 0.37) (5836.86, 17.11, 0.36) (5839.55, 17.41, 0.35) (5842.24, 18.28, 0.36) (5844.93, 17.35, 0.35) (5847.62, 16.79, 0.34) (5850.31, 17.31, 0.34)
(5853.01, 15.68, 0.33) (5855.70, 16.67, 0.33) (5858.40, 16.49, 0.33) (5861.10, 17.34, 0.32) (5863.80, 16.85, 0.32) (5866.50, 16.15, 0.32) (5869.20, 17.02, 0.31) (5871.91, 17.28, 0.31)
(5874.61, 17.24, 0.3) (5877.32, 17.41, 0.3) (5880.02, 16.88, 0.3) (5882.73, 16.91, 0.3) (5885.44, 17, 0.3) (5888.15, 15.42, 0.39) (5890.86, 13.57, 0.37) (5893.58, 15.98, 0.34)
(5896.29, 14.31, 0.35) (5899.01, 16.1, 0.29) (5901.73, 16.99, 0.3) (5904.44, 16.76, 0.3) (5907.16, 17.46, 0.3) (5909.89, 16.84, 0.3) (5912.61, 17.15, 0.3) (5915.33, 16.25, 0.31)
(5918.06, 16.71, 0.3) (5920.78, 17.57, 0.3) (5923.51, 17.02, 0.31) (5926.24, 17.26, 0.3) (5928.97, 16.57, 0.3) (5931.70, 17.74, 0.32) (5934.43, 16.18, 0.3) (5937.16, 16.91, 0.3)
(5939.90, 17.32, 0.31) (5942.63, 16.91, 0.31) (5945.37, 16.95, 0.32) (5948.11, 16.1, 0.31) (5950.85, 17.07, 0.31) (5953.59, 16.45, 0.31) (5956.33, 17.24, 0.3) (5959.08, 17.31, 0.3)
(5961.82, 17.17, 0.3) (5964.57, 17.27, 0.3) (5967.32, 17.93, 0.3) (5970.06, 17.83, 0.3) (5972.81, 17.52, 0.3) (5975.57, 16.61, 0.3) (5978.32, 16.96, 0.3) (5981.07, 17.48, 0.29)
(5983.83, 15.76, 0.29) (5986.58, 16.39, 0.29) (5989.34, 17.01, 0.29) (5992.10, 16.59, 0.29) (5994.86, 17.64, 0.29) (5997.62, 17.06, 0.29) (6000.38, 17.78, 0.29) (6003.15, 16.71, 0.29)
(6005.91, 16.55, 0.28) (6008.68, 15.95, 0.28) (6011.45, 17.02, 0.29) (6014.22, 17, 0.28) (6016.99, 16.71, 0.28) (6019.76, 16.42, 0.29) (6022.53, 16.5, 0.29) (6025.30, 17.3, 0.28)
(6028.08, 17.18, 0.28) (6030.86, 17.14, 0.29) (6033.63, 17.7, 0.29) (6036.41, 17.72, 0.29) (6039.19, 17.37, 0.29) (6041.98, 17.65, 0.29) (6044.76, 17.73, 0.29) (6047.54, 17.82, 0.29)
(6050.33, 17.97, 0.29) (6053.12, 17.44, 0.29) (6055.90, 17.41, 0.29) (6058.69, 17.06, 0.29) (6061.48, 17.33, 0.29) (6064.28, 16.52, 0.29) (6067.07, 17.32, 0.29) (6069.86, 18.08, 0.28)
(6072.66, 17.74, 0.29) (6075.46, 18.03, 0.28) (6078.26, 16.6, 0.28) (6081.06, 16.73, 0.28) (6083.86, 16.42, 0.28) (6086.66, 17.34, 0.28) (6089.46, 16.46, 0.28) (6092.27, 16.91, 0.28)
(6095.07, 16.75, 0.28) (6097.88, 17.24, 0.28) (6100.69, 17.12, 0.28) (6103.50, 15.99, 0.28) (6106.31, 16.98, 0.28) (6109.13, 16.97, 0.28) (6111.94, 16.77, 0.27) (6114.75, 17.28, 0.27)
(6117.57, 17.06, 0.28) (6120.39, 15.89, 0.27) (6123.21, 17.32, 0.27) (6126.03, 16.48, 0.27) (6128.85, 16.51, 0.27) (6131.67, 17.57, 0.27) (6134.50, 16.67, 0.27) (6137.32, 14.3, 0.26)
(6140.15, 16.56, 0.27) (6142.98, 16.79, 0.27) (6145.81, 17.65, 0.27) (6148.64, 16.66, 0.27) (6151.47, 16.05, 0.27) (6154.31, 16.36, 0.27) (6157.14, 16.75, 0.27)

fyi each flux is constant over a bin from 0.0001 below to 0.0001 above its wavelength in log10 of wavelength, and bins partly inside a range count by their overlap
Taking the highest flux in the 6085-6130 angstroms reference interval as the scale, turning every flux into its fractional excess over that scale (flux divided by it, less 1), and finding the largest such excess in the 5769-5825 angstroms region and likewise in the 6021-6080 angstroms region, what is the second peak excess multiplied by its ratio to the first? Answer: 0.035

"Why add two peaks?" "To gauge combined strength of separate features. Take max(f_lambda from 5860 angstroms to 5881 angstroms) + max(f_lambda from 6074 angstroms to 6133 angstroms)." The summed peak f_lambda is 35.4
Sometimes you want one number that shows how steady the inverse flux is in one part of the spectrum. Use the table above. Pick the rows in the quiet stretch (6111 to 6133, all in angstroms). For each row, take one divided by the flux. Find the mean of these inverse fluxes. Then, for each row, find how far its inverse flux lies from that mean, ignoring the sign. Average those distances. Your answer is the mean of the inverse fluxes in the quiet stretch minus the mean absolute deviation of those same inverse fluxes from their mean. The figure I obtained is 0.0578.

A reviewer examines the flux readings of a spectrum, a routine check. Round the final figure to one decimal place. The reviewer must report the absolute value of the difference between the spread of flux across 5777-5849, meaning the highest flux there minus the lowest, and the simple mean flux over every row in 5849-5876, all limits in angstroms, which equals 14.2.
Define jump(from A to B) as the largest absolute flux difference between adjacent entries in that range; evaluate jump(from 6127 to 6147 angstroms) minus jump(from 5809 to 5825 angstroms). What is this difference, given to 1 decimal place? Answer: 1.2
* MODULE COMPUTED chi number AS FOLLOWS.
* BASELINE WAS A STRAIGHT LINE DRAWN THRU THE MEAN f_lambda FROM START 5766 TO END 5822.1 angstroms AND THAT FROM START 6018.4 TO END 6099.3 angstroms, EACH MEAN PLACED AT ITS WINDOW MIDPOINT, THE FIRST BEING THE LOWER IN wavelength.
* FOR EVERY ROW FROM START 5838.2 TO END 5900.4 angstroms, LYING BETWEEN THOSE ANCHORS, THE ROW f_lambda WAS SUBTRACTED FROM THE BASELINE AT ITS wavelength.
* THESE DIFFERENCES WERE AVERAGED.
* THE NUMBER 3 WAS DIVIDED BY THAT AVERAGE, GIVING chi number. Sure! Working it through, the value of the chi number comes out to 11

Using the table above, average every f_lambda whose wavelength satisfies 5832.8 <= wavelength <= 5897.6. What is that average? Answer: 16.64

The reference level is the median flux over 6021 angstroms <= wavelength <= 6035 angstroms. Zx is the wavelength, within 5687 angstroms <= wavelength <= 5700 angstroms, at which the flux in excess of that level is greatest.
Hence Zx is 5693.50 angstroms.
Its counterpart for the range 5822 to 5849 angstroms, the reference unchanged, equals 5842.24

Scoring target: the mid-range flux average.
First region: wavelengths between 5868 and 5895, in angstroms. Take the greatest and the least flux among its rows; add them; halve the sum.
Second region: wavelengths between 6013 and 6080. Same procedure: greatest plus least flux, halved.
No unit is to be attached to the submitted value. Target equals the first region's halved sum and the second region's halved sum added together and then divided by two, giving 16.4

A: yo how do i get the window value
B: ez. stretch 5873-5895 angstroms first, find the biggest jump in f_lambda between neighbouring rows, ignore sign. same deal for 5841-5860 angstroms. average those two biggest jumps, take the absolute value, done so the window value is 2.02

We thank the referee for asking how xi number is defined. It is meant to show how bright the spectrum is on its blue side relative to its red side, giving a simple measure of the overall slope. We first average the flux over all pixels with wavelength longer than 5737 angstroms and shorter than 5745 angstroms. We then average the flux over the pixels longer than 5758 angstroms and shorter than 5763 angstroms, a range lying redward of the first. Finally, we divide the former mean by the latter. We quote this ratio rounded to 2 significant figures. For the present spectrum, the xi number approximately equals 0.99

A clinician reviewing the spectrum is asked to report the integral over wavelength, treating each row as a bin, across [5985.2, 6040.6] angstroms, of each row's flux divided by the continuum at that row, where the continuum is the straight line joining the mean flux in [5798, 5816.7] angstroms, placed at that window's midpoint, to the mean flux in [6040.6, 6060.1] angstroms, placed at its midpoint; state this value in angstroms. 53.8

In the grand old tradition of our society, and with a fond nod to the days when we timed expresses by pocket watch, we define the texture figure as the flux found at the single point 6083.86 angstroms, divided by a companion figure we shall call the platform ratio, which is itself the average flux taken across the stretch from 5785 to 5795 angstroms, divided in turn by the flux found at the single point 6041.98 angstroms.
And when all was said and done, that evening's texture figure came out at 17.9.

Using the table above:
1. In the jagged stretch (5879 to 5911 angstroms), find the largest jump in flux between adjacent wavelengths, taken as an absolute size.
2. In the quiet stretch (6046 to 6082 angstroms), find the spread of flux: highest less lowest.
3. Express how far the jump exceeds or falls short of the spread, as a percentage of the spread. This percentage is 54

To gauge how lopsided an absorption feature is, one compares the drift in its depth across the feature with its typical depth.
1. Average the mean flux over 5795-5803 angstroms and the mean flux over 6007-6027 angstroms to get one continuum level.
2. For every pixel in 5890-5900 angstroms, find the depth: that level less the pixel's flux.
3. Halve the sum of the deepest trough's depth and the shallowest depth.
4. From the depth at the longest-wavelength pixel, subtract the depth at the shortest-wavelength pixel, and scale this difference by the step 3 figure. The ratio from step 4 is -1.3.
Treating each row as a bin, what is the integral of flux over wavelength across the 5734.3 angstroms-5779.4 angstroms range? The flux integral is 751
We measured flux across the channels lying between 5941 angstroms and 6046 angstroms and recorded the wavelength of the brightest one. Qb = 5967.32 angstroms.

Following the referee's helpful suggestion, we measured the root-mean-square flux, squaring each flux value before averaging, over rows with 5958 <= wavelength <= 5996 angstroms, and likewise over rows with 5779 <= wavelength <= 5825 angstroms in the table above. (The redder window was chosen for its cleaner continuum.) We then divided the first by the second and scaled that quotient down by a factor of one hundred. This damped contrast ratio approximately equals 0.0102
